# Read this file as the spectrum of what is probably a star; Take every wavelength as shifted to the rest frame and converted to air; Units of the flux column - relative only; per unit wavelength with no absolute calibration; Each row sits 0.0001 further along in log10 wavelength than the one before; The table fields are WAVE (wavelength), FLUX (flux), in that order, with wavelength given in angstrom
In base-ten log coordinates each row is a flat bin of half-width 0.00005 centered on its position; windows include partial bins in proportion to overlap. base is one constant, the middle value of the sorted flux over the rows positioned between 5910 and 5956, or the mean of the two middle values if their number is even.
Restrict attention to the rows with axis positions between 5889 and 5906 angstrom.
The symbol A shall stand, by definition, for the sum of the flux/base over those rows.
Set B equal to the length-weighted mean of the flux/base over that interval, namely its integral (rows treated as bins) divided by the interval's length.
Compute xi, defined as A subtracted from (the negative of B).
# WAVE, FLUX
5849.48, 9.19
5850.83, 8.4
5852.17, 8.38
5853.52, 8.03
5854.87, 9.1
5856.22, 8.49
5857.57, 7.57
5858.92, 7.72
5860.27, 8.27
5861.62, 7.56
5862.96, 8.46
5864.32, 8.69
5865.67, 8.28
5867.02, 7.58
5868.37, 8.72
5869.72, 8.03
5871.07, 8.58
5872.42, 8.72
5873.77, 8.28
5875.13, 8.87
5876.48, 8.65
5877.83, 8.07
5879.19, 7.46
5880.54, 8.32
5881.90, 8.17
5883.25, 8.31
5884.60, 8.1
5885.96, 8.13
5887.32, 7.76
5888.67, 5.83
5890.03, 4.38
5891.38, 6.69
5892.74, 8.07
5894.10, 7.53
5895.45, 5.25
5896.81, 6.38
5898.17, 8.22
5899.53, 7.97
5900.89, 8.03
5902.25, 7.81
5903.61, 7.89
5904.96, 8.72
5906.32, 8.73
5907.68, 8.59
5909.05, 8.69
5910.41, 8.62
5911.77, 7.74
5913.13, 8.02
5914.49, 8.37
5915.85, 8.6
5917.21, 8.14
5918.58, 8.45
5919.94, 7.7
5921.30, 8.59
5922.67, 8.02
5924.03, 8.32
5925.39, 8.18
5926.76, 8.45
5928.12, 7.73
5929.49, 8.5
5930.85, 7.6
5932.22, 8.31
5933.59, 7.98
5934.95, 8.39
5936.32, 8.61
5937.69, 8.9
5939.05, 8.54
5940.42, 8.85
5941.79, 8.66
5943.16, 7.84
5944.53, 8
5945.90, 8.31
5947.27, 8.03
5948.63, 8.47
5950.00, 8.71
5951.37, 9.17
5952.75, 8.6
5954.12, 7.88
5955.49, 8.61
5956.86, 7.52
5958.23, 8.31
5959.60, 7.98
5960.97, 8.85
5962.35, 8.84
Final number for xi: -11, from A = 10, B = 0.865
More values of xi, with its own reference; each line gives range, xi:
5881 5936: -39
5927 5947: -15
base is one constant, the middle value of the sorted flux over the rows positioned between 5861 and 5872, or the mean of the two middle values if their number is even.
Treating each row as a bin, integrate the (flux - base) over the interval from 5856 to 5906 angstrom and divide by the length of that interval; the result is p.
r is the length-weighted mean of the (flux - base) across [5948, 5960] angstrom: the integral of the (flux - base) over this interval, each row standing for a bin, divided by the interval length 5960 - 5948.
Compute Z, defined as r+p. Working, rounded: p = -0.5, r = 0.00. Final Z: -0.5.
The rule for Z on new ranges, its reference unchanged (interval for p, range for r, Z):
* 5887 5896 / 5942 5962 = -1.9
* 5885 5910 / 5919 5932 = -1.1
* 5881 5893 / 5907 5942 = -1.2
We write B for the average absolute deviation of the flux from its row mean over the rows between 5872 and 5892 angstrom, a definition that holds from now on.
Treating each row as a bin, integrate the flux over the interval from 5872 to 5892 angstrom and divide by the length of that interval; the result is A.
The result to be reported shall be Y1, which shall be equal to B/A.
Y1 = 0.11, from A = 7.71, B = 0.9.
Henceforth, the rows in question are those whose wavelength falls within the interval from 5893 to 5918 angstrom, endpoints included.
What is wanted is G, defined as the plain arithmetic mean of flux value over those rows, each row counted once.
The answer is 7.96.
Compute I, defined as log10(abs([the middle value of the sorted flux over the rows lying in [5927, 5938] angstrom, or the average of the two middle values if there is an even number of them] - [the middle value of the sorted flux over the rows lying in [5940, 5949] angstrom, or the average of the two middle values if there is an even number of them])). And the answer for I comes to -1.4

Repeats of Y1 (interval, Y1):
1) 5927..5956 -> 0.04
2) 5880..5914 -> 0.10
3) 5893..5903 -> 0.12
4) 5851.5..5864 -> 0.05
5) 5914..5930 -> 0.03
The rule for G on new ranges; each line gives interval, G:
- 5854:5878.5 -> 8.31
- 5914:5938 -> 8.27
